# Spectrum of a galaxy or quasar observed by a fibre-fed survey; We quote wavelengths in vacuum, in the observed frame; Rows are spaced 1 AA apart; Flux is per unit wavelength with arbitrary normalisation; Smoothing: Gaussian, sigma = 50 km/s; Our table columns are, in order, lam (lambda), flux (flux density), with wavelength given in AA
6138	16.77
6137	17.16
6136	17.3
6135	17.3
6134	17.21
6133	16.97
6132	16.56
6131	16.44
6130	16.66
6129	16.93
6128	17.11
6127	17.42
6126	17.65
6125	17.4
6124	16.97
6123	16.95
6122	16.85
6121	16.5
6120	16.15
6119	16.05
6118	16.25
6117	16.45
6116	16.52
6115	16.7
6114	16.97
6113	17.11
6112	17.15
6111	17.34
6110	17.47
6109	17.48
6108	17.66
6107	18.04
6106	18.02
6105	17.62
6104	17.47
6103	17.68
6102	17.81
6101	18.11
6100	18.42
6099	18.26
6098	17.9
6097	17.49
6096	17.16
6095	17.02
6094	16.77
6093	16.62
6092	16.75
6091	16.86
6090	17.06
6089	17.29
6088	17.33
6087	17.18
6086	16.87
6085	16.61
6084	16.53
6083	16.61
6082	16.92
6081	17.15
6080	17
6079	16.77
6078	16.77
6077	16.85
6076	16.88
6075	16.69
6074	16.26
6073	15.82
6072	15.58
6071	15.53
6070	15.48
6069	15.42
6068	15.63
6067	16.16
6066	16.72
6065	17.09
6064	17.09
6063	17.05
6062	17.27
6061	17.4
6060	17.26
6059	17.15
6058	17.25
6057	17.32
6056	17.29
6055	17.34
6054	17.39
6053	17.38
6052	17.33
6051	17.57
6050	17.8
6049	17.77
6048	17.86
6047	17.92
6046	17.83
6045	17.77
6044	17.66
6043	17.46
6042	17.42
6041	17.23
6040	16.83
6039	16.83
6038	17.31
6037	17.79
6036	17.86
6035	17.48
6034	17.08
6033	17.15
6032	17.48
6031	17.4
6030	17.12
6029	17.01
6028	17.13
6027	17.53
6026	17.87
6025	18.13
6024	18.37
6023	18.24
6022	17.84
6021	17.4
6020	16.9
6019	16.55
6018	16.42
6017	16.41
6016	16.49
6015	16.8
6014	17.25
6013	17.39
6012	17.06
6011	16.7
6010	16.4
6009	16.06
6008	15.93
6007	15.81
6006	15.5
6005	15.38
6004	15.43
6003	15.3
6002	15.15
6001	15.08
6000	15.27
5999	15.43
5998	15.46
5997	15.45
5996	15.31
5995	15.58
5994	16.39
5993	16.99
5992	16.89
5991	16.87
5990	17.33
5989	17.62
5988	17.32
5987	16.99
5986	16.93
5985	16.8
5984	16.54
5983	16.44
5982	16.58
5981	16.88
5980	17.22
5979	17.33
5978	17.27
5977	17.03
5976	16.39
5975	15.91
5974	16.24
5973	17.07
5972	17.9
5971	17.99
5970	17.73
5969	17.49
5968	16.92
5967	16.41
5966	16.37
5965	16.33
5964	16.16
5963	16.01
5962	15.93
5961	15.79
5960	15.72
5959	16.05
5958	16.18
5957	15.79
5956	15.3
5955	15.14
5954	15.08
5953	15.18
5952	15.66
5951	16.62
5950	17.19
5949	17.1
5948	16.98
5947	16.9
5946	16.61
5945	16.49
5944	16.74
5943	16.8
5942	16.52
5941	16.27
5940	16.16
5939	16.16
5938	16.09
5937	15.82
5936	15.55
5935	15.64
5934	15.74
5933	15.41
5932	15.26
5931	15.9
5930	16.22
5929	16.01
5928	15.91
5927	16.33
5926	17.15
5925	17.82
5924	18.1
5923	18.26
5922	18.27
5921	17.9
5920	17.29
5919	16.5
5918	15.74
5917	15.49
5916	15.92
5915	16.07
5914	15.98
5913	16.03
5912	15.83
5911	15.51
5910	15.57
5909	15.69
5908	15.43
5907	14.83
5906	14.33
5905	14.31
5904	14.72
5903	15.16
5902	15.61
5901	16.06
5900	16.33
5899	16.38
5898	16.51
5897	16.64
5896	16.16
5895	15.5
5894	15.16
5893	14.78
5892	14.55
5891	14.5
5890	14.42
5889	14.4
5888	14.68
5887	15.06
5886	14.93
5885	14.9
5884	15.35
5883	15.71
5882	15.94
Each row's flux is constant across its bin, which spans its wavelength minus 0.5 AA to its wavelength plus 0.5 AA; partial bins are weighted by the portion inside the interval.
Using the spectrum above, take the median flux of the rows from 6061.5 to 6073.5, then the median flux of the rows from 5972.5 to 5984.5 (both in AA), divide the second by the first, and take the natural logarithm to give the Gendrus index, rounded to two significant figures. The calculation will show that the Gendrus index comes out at 0.045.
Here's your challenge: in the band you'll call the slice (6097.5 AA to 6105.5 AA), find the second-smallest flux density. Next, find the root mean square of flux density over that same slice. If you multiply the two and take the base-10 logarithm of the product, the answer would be 2.50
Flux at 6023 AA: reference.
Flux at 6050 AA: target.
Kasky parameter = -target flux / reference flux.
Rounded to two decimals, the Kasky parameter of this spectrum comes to -0.98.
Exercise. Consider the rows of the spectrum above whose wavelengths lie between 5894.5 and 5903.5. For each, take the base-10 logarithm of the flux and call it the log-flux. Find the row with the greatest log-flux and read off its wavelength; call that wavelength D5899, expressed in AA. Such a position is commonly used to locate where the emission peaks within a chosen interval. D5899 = 5897 AA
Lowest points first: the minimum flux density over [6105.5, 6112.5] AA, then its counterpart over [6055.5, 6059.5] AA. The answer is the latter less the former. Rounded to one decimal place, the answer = 0.0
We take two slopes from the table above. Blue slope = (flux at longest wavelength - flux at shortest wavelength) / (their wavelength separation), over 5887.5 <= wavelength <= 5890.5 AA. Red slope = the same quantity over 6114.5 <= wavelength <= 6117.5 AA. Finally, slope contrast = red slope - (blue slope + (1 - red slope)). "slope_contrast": -1.1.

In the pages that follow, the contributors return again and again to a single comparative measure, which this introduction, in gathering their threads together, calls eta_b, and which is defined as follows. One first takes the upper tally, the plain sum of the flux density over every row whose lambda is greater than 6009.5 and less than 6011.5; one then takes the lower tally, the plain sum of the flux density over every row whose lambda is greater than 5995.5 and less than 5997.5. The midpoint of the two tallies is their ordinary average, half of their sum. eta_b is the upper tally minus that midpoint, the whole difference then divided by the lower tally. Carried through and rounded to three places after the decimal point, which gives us 0.038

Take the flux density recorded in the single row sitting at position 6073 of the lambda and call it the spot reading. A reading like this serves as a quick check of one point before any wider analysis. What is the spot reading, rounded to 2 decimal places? 15.82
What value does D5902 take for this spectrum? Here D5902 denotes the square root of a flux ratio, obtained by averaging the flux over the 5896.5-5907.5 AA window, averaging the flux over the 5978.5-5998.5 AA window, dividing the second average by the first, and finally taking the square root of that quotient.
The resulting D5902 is 1.04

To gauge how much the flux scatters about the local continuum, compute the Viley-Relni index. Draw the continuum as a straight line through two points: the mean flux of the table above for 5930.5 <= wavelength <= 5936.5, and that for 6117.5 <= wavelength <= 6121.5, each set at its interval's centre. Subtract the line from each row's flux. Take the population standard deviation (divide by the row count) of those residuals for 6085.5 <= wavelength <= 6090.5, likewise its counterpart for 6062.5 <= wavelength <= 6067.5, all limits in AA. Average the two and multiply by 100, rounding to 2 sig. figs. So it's 26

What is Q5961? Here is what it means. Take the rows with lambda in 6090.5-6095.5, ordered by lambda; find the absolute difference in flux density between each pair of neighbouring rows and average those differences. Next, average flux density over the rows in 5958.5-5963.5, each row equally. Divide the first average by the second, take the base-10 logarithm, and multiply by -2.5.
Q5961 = 5.0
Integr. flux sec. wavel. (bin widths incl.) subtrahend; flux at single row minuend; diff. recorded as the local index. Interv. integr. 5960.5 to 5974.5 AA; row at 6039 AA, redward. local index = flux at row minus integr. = -218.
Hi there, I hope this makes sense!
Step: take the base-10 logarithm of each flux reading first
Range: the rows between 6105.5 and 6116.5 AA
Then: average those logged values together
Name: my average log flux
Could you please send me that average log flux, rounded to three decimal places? 1.238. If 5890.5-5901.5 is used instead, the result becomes 1.195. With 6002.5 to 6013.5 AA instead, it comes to 1.206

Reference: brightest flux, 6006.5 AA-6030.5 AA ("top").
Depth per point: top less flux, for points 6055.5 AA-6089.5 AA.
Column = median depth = 1.5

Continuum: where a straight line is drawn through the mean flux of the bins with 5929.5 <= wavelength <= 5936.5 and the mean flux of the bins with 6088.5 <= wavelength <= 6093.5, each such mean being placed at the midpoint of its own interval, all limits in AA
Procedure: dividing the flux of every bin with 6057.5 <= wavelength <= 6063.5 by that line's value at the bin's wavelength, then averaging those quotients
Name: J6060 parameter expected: 1.033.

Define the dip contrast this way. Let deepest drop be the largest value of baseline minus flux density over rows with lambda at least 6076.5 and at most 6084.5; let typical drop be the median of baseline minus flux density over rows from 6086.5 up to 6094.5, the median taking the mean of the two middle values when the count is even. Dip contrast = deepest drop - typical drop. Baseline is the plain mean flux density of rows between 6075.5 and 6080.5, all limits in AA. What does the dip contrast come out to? 0.4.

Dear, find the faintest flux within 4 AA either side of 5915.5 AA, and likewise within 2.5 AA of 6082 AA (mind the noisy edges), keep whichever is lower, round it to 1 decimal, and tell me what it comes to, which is 15.5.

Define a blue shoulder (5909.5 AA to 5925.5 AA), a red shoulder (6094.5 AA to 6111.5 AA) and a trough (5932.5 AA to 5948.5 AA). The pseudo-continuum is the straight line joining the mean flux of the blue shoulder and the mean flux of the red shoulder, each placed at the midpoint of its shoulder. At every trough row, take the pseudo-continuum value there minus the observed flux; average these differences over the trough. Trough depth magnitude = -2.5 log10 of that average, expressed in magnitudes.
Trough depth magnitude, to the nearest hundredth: 0.69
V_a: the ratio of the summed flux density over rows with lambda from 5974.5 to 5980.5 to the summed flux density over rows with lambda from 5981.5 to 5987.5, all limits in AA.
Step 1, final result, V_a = 1.01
